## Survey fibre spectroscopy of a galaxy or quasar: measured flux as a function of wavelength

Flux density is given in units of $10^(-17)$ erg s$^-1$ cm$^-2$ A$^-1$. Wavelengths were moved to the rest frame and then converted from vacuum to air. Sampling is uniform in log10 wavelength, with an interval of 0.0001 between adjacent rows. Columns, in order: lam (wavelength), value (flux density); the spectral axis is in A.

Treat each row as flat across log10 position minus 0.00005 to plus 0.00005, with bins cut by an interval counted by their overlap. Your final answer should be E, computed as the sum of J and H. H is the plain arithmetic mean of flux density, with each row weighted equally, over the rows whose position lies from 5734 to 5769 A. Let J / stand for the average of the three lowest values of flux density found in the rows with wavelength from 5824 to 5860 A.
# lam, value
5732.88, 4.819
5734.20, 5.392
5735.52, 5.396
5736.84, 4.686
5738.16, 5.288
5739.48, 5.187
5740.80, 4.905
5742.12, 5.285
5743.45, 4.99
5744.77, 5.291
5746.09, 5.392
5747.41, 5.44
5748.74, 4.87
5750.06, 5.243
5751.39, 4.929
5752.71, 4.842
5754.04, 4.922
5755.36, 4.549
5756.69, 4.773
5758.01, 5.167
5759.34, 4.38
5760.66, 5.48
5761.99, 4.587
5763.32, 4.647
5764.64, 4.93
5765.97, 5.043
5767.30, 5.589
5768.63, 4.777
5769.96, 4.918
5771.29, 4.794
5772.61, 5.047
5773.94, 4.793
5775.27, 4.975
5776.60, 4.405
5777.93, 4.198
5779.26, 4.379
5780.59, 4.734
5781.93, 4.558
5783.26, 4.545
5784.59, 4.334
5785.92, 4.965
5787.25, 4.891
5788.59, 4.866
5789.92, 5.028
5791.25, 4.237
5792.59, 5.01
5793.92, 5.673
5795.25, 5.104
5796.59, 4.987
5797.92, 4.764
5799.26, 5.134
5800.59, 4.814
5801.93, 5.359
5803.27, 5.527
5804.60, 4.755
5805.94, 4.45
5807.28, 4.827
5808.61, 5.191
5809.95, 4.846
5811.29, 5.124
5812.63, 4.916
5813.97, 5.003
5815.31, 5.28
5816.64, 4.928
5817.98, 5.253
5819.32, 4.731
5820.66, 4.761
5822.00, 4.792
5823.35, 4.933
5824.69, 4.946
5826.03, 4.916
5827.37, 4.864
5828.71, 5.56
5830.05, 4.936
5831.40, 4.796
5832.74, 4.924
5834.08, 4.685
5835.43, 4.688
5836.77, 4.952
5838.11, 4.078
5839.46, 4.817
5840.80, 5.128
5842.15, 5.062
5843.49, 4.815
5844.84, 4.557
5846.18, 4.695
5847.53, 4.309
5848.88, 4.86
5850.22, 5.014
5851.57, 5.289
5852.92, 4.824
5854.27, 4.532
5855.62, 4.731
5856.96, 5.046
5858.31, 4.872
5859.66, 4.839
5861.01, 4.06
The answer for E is 9.34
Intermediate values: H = 5.04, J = 4.31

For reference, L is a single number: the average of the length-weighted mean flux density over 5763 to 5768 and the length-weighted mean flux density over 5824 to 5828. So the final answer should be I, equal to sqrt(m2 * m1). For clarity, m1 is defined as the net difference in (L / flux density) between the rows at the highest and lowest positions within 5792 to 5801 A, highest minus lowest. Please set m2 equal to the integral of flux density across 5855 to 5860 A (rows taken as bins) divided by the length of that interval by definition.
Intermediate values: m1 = 0.041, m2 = 4.88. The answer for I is 0.45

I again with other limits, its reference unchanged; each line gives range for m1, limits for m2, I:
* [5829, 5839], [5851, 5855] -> 1.02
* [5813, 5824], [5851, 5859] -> 0.26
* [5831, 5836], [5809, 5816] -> 0.35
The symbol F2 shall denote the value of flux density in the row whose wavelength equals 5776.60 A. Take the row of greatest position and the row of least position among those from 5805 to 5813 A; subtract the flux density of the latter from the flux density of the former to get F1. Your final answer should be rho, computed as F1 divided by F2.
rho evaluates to 0.11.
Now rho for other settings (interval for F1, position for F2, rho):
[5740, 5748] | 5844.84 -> 0.12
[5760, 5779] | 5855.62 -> -0.27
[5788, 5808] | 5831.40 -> -0.01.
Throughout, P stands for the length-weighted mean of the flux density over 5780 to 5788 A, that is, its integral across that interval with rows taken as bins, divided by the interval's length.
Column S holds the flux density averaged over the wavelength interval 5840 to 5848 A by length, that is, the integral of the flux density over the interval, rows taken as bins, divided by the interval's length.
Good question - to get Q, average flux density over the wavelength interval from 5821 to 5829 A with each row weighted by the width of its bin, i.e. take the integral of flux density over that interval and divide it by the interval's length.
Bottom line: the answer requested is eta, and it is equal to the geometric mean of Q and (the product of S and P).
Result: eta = 10.52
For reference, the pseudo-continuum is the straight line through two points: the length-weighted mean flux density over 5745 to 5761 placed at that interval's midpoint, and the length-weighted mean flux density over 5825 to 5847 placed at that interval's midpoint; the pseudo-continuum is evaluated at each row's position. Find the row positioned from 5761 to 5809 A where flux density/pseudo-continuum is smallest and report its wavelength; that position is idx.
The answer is 5777.93 A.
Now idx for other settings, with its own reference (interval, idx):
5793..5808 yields 5805.94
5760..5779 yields 5777.93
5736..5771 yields 5759.34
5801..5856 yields 5838.11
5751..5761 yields 5759.34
